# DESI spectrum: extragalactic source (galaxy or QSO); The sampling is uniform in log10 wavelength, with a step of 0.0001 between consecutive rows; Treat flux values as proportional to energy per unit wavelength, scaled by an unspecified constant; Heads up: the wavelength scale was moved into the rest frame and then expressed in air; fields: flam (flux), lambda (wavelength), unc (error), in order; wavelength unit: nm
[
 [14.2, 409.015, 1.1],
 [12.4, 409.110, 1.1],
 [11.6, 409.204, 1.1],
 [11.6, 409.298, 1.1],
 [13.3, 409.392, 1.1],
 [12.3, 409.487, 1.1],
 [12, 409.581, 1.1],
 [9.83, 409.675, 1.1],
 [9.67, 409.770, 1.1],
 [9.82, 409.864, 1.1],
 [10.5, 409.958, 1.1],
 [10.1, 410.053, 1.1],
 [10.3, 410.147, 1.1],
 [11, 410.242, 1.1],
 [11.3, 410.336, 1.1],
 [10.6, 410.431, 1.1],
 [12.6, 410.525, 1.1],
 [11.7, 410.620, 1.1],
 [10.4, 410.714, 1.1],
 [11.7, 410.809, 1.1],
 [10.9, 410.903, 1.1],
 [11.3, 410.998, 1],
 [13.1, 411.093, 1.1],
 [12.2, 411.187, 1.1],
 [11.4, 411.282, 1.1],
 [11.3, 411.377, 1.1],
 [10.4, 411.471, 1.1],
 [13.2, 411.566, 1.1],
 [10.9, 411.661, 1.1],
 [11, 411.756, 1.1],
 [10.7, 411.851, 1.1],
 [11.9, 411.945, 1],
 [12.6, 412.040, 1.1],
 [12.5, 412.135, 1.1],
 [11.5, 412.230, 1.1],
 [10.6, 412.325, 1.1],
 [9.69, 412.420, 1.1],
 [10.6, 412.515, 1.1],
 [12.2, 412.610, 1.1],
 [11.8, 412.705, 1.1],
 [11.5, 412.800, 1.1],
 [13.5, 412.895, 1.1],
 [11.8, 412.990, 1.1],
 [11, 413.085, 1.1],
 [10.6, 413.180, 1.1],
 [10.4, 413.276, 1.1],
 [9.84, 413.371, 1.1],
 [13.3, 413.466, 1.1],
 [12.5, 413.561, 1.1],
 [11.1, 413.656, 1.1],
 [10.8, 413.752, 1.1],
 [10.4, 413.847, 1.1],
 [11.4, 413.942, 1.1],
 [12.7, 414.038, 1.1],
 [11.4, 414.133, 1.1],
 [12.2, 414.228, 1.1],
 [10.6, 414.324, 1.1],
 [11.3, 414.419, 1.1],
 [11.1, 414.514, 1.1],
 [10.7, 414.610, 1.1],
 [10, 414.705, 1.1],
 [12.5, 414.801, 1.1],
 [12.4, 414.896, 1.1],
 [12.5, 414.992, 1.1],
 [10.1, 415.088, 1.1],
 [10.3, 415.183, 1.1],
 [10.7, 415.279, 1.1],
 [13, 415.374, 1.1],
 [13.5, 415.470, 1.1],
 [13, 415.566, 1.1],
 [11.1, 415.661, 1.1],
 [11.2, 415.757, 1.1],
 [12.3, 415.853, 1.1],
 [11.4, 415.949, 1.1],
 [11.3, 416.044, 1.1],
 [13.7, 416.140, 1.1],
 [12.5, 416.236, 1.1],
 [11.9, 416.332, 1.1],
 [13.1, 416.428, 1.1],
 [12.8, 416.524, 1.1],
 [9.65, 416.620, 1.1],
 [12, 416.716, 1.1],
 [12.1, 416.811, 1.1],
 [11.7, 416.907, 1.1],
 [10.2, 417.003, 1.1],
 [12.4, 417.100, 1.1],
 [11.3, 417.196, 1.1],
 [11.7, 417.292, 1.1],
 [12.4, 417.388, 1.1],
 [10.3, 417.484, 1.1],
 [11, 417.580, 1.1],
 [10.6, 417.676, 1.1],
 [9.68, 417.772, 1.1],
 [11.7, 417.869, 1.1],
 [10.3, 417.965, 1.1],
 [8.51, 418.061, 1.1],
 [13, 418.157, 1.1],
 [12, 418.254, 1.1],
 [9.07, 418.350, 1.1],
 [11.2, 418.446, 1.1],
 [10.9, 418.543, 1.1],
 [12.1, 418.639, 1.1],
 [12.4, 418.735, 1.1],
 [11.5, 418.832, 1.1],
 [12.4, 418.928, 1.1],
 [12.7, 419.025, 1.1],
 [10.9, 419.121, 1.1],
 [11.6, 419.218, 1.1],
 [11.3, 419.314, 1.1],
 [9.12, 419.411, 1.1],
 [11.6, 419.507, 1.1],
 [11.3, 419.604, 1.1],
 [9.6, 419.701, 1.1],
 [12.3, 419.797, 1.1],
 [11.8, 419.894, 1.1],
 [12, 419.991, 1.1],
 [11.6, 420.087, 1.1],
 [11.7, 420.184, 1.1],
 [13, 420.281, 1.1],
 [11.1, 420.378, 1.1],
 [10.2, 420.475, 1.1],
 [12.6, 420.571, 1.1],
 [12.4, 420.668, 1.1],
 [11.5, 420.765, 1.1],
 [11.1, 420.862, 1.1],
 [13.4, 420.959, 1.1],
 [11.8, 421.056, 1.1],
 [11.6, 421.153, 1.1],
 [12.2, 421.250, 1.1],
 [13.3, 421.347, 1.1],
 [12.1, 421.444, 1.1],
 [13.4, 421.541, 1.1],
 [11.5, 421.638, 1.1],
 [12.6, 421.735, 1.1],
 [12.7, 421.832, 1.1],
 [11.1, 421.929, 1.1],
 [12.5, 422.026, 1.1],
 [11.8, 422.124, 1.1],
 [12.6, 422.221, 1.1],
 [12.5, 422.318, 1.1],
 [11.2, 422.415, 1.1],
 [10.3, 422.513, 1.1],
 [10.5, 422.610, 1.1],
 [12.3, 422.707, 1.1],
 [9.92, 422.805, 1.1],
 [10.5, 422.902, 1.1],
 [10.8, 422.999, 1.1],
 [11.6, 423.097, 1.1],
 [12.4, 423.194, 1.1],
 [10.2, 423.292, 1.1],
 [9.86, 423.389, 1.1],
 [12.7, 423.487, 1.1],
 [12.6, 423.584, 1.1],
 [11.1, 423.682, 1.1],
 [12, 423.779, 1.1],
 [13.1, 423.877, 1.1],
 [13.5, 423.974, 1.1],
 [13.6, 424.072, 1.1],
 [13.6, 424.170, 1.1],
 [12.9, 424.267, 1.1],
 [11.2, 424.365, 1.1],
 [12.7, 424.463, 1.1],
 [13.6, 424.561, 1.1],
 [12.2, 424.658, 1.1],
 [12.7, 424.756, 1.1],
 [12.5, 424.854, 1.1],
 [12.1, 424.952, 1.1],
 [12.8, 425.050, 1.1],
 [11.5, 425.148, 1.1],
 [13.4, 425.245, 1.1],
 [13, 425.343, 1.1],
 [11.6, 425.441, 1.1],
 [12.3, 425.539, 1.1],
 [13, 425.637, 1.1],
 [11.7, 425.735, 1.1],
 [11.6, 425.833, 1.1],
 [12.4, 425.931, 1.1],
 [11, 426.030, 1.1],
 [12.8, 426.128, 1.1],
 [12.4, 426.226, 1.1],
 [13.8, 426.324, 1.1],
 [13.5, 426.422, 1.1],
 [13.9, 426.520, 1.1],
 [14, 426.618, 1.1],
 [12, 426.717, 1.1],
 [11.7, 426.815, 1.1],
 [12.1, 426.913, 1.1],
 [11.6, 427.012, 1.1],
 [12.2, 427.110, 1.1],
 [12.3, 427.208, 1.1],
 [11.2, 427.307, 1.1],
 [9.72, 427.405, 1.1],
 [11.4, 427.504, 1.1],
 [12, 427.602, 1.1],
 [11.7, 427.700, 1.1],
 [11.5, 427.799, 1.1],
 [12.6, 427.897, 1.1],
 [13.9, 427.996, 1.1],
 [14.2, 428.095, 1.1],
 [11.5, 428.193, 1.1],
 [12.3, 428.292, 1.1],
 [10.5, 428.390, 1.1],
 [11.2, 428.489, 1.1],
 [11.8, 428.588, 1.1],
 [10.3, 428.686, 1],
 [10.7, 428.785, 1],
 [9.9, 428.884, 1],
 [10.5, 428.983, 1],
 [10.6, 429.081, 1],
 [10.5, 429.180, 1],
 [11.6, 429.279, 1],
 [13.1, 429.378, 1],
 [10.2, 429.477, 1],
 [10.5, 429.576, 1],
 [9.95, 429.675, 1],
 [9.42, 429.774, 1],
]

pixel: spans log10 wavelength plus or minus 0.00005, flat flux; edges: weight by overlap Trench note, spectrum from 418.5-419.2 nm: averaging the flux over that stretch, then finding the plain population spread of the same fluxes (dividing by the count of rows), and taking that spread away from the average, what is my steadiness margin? 11.2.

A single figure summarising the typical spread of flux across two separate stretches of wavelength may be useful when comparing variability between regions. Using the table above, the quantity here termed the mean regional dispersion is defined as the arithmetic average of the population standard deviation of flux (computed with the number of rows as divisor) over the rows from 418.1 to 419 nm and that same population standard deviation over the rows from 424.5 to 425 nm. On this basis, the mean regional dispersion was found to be 0.81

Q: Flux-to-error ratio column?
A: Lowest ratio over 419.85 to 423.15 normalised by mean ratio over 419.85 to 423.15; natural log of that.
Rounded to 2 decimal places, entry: -0.17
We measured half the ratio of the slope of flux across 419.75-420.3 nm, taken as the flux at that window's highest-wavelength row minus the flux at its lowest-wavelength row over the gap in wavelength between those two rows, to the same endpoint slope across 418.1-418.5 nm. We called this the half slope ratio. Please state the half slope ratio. -0.12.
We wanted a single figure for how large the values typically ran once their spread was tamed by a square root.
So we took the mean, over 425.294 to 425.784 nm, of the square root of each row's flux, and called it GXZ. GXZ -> 3.51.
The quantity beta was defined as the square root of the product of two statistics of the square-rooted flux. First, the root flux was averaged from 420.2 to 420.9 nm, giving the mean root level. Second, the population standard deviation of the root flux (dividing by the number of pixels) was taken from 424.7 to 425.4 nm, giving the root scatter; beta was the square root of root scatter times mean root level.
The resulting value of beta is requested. 0.53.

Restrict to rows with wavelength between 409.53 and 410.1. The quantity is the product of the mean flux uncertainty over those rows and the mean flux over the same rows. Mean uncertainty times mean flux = 11.4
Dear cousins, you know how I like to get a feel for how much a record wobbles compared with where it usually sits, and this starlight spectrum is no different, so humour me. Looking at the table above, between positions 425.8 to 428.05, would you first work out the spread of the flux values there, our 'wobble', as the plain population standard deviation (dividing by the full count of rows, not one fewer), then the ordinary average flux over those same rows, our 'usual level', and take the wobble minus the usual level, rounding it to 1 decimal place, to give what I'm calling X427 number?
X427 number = -11.2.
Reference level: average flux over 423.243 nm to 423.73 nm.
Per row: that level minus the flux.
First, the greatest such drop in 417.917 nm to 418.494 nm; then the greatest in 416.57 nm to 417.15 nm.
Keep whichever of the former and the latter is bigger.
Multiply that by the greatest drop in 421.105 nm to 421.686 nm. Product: -0.6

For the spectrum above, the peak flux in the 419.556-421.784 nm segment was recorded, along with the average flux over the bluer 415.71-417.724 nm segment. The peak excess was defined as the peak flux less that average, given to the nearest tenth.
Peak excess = 1.7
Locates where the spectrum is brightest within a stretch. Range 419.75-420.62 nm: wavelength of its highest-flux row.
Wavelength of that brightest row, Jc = 420.281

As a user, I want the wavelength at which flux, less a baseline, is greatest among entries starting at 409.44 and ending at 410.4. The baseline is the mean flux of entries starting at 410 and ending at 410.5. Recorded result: 409.487 nm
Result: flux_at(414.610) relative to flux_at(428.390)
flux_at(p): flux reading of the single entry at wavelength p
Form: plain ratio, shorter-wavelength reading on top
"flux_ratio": 1.02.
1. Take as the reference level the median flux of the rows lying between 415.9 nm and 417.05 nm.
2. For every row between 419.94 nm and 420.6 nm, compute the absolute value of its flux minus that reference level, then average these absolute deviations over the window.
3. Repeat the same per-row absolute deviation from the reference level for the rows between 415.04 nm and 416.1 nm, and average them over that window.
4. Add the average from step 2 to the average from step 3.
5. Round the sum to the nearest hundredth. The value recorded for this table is 1.76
